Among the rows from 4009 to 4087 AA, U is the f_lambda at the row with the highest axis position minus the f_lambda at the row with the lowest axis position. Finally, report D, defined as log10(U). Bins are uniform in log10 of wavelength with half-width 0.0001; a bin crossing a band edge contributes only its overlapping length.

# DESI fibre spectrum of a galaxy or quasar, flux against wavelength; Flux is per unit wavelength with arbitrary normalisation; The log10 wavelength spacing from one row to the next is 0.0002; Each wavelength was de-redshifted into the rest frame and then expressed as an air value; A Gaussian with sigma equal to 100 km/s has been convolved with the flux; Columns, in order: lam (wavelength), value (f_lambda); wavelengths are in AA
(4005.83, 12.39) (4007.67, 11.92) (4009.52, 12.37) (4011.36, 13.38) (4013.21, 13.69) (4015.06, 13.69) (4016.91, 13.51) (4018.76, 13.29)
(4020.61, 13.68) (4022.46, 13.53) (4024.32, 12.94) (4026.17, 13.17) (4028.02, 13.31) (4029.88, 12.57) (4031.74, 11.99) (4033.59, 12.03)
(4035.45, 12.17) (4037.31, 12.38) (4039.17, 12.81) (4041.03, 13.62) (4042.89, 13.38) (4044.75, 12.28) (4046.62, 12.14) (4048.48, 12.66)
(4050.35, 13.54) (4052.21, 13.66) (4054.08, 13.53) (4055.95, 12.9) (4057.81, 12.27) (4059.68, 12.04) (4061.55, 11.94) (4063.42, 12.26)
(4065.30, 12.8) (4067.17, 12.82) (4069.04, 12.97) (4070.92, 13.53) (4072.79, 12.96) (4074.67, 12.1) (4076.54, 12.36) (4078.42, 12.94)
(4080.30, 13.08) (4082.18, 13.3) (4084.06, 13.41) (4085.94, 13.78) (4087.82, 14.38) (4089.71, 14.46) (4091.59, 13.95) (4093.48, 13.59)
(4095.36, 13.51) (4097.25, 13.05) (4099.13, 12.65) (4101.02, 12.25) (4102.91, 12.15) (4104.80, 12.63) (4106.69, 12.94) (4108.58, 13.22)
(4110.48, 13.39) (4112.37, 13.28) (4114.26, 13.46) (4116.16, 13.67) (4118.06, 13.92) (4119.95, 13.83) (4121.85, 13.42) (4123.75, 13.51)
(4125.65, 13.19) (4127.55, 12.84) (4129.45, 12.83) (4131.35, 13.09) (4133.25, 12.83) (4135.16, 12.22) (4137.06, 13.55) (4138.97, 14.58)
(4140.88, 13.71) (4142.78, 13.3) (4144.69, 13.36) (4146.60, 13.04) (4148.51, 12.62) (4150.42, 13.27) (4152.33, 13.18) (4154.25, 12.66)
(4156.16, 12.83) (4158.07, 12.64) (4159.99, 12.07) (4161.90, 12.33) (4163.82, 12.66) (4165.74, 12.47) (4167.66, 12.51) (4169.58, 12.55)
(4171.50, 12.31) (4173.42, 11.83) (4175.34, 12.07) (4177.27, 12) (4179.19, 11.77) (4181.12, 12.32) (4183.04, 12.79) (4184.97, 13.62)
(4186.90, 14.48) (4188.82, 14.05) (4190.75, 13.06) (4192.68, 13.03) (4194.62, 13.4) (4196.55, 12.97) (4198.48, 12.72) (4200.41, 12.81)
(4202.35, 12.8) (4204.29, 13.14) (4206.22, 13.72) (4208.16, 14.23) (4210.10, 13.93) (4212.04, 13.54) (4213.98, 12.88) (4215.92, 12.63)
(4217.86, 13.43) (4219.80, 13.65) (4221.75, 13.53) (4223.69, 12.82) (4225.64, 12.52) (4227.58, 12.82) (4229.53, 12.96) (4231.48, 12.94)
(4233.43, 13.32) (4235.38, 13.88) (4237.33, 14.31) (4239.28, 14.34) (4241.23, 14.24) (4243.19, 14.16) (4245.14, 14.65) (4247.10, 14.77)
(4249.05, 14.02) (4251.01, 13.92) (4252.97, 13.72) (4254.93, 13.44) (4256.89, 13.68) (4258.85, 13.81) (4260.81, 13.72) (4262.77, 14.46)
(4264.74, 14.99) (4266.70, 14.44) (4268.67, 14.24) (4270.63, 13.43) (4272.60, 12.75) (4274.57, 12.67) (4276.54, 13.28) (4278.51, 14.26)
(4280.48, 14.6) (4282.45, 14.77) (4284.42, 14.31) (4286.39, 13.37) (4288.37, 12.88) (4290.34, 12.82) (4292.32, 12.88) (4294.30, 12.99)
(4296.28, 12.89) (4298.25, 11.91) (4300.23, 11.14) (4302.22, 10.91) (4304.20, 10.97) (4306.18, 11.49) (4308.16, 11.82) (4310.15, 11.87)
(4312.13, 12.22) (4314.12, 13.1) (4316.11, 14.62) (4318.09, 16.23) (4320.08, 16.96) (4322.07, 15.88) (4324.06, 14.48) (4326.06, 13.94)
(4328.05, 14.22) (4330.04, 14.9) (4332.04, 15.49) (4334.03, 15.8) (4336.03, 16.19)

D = 0.15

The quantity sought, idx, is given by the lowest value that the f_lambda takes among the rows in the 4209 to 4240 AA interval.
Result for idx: 12.52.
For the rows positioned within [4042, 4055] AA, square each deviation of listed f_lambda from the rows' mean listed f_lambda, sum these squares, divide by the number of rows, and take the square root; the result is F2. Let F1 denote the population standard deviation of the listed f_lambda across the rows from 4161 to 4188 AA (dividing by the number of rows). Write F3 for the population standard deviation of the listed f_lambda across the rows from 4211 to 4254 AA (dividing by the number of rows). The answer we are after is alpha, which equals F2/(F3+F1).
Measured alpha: 0.4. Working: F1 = 0.7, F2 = 0.60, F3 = 0.65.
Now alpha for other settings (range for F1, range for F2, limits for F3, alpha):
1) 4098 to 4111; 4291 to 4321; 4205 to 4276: 1.6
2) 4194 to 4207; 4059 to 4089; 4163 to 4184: 1.0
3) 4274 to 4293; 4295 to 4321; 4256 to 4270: 1.6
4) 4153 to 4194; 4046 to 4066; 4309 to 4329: 0.3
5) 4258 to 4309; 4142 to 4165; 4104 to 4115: 0.3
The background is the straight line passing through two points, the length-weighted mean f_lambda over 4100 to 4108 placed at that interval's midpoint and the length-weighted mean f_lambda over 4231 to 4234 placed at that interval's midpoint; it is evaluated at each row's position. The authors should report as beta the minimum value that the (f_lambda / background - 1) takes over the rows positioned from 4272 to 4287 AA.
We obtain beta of -0.050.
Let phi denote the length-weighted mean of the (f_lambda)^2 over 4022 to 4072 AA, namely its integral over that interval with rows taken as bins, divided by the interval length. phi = 164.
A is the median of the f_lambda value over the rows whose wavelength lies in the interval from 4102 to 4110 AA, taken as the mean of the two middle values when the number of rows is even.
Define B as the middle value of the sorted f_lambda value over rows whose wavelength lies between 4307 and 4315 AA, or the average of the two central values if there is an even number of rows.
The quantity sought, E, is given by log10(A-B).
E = -0.13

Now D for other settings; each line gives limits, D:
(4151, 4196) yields -0.66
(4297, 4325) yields 0.41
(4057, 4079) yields -0.17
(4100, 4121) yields 0.20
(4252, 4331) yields 0.07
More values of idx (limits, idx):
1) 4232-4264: 13.32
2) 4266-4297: 12.67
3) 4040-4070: 11.94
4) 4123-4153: 12.22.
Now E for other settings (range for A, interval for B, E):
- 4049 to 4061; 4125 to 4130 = -0.43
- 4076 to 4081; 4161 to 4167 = -0.33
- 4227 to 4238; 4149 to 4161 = -0.40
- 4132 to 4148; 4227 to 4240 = -2.00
